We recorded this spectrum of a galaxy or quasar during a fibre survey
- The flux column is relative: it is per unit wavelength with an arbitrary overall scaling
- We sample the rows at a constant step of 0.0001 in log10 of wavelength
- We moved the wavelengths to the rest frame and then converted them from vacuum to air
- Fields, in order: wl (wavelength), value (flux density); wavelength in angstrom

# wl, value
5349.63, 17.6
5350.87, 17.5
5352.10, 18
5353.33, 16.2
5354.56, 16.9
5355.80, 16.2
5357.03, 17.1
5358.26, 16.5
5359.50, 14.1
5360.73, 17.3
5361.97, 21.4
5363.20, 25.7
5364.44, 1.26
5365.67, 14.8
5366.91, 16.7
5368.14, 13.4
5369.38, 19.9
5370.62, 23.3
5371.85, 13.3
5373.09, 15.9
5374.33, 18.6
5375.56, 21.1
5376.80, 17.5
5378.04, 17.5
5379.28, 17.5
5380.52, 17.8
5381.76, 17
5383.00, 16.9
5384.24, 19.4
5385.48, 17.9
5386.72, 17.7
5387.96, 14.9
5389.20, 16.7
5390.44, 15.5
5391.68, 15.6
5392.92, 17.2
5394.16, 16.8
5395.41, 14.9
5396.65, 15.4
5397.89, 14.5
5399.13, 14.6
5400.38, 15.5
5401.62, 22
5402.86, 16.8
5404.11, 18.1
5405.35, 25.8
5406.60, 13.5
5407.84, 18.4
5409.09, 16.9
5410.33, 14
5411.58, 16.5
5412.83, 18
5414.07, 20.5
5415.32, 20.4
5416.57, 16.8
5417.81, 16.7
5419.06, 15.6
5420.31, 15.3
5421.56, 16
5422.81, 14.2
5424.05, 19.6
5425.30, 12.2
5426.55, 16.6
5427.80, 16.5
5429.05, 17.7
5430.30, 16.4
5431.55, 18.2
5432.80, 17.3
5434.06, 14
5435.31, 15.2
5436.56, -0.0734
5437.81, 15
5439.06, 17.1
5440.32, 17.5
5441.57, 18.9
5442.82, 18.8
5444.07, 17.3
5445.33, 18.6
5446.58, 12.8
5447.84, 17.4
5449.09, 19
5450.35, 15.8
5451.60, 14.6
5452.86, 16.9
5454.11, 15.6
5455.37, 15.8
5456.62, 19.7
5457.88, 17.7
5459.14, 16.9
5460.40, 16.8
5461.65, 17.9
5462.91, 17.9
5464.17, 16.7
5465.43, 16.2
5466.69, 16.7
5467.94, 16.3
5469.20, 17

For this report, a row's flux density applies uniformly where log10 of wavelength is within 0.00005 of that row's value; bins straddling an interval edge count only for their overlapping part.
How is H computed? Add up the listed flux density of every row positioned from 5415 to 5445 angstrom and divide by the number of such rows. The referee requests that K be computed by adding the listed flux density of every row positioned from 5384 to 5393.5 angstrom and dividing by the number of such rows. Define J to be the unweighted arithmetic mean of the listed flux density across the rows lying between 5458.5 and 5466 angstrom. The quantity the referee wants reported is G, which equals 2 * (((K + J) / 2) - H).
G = 2.0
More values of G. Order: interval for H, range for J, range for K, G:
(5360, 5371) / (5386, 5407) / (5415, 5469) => -1.0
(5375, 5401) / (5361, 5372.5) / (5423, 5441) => -1.6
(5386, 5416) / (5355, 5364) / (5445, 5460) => 0.9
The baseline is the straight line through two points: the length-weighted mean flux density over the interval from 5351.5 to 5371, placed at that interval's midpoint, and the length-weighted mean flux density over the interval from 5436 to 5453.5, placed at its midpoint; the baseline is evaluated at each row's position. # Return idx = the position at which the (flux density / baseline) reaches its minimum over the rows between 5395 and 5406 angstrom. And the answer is 5397.89 angstrom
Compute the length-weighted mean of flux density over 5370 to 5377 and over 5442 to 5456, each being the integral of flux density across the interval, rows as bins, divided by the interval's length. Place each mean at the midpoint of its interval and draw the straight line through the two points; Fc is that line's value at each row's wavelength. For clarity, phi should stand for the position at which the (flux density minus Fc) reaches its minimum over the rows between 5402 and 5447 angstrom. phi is 5436.56 angstrom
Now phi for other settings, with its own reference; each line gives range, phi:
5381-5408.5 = 5406.60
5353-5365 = 5364.44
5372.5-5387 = 5373.09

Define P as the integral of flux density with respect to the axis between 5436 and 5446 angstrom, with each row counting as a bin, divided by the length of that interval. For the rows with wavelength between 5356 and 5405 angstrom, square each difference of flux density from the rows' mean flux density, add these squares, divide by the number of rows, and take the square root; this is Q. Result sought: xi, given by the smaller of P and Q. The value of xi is 3.6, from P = 15.49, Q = 4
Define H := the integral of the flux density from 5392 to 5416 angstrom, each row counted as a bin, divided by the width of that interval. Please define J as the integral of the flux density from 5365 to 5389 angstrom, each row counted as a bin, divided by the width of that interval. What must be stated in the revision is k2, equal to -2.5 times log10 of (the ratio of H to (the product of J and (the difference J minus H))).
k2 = -3.4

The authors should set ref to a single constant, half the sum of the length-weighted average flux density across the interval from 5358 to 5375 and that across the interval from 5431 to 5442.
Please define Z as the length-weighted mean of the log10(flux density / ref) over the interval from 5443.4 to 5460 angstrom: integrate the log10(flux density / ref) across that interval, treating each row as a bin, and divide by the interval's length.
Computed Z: 0.028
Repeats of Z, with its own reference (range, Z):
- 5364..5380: -0.033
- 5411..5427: 0.027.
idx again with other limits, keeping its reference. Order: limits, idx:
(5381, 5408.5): 5406.60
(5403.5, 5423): 5406.60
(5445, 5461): 5446.58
